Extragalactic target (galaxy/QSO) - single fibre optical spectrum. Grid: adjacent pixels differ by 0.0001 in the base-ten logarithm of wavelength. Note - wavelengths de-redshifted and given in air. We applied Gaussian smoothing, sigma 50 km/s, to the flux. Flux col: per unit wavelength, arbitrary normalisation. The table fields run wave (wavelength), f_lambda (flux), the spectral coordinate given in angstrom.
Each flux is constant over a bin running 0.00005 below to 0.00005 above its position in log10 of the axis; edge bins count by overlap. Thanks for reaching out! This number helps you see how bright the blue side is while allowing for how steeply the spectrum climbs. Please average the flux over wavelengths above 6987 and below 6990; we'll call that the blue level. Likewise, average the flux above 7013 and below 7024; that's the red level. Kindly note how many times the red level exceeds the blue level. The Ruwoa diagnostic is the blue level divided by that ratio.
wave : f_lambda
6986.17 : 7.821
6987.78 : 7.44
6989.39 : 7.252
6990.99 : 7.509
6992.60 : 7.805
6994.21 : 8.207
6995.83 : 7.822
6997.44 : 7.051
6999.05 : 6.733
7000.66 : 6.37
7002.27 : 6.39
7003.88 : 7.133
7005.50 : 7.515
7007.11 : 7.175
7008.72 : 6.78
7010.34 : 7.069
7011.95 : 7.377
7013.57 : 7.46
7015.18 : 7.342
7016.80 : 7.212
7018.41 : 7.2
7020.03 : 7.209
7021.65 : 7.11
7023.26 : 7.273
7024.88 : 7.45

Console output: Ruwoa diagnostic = 7.4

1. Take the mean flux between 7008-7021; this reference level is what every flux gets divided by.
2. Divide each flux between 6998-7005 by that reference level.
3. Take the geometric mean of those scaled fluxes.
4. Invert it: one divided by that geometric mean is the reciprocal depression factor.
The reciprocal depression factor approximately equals 1.08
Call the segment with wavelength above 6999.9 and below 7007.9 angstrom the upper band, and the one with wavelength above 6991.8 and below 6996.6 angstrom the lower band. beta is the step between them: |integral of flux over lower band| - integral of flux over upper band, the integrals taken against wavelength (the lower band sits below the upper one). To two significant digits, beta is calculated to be -17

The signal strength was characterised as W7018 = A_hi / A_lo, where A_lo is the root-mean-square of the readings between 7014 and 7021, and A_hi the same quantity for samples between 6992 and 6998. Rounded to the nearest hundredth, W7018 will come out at 1.07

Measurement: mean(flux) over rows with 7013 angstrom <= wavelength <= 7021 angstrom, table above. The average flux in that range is 7.28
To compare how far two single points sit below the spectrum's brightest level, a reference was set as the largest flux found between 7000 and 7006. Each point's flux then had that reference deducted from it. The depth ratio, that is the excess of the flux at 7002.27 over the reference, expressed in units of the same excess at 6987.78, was 15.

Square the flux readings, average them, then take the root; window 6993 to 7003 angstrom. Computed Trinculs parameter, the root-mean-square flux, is 7.13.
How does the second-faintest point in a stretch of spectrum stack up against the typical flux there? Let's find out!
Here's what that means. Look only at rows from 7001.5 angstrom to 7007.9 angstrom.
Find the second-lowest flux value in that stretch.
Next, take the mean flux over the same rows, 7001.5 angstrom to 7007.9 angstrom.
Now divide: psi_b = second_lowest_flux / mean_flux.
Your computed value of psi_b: 1.01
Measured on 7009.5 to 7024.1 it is 0.98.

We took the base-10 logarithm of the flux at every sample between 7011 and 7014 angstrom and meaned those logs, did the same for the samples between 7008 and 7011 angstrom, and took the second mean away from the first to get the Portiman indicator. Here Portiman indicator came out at 0.030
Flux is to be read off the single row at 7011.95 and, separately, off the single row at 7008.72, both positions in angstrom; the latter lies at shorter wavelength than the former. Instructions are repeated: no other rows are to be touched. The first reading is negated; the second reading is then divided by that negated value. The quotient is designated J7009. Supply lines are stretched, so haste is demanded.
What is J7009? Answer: -0.92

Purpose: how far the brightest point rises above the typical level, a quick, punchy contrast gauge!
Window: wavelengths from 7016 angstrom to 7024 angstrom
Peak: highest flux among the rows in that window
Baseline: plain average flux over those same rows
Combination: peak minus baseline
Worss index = 0.07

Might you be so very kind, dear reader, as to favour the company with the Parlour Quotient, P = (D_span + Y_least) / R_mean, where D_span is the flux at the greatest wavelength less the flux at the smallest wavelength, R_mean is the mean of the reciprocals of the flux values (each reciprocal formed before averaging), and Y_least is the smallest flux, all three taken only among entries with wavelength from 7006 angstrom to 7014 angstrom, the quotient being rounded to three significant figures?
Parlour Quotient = 50.6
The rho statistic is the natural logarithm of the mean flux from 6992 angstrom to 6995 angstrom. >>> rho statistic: 2.08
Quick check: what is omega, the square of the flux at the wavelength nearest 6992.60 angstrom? 61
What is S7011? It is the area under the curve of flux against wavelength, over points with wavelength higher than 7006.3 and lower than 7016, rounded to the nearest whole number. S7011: 70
